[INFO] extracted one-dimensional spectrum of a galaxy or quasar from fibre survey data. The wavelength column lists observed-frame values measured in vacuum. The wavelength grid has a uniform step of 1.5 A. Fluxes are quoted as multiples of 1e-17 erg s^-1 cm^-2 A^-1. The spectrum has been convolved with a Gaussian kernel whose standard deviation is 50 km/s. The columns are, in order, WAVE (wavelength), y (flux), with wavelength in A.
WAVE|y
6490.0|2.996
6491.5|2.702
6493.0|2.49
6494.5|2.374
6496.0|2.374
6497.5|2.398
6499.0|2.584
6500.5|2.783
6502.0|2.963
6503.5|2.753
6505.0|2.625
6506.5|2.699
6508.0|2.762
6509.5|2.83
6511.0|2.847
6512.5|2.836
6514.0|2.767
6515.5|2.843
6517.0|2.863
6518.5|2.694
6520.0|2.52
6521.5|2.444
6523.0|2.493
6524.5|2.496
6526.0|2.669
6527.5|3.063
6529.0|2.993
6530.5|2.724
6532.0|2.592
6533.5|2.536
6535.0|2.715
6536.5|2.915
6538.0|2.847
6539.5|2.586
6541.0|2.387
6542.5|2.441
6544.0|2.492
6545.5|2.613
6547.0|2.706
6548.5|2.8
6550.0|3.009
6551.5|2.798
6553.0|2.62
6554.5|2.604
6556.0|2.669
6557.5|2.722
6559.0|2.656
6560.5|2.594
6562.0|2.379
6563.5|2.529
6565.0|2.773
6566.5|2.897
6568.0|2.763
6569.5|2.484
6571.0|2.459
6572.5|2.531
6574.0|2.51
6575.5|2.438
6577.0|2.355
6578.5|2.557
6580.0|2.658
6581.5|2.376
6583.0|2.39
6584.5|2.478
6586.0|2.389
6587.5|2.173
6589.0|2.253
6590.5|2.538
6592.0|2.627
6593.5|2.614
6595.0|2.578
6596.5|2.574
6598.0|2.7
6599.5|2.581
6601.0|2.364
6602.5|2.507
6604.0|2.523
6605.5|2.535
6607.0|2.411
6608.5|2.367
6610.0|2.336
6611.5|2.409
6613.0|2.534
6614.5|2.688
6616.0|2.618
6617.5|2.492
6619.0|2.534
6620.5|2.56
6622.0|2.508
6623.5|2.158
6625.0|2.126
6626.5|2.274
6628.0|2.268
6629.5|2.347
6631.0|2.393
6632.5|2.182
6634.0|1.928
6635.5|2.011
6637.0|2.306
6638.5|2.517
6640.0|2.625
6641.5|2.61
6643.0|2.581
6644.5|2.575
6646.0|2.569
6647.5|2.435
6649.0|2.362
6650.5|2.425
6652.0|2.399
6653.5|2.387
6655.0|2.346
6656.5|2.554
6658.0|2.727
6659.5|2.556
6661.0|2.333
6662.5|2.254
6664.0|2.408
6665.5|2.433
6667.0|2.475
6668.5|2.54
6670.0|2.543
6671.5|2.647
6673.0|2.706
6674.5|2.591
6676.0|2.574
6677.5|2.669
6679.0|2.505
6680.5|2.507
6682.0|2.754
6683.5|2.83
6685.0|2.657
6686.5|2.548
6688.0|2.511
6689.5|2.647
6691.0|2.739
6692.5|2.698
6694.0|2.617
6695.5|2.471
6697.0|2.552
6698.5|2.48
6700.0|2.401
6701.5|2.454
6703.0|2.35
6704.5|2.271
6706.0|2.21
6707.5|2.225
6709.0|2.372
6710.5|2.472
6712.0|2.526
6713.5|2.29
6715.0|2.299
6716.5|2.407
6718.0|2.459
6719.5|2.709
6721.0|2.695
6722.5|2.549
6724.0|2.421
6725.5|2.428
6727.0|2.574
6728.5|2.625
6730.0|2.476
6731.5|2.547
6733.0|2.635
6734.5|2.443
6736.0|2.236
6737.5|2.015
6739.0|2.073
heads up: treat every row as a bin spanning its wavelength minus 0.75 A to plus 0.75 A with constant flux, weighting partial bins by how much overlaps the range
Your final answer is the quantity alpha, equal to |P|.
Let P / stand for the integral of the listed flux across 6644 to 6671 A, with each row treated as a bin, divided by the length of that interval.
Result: 2.46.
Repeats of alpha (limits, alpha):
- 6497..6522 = 2.72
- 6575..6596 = 2.46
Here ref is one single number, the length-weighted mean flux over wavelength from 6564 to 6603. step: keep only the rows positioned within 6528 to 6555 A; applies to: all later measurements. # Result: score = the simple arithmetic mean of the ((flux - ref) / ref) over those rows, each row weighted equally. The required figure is 0.066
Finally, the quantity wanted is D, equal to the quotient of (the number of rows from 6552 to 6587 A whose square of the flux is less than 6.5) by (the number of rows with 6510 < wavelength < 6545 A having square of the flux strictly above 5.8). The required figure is 0.55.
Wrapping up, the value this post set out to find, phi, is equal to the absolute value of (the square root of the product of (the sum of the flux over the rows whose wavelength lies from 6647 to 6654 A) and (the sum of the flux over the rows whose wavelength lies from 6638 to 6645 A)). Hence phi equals 12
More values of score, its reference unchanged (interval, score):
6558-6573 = 0.034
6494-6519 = 0.073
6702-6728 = -0.038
